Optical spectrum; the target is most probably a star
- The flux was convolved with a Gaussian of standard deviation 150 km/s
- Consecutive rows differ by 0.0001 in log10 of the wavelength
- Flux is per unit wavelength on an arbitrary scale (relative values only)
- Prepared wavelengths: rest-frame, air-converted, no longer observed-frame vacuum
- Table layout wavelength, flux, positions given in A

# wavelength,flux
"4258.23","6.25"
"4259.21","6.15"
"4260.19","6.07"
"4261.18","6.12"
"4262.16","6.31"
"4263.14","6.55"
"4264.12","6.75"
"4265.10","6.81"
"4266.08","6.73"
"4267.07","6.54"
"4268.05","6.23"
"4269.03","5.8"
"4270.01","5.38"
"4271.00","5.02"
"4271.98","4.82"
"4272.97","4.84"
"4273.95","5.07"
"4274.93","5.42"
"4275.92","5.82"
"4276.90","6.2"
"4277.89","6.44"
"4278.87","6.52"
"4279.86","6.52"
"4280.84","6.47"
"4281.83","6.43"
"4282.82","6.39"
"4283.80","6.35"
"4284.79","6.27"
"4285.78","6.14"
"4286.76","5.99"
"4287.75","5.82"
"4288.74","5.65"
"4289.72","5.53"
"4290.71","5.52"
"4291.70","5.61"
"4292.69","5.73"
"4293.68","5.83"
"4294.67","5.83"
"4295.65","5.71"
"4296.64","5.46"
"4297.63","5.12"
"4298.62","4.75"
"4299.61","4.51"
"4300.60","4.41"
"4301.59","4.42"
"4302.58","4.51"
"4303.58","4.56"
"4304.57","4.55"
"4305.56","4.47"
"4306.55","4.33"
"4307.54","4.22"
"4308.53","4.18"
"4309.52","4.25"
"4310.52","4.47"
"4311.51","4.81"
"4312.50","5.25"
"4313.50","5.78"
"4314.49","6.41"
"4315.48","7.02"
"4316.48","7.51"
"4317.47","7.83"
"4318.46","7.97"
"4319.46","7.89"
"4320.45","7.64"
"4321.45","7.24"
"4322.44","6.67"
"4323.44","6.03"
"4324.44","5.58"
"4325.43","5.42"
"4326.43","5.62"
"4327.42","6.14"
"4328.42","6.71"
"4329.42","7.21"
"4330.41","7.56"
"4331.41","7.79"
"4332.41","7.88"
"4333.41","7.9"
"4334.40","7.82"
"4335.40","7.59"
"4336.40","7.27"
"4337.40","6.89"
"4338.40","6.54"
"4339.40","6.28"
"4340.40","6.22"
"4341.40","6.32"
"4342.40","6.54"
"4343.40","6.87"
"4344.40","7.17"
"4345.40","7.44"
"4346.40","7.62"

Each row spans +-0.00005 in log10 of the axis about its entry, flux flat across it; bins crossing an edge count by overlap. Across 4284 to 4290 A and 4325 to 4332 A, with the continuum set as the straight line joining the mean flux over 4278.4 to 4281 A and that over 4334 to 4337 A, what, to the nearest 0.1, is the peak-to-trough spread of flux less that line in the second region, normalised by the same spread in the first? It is 2.7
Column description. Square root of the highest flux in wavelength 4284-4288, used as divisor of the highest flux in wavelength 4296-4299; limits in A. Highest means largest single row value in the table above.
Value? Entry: 2.2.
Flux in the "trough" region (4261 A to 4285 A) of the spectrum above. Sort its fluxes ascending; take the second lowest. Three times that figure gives 14.5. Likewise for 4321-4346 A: 16.7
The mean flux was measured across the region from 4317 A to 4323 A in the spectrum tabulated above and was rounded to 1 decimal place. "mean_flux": 7.5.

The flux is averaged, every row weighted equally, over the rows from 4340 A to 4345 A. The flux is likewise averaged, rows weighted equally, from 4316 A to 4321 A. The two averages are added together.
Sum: 14.4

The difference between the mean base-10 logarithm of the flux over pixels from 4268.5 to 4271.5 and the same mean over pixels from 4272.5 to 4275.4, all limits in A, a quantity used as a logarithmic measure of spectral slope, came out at 0.02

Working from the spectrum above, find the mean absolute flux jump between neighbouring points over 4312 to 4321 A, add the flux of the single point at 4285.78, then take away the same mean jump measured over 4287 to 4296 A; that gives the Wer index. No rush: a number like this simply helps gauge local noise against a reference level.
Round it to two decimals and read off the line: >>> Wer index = 6.43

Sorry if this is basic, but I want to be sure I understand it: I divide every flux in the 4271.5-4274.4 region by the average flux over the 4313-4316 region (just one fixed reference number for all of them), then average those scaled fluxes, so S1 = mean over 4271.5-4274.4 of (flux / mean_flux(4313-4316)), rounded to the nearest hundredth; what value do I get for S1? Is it 0.77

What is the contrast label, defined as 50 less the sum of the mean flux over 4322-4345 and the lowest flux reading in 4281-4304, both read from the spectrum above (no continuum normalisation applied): 38.8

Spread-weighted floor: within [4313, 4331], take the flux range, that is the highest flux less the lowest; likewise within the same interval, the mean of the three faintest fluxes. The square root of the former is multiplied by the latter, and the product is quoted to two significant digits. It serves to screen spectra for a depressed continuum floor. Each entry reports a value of 8.8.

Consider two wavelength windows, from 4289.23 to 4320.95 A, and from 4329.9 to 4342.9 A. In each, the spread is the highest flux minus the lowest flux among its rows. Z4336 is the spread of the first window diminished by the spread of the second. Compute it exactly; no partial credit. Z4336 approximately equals 2.1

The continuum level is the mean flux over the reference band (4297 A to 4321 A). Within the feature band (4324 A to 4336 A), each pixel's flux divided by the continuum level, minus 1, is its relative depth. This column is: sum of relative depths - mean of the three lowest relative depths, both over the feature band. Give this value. 3.2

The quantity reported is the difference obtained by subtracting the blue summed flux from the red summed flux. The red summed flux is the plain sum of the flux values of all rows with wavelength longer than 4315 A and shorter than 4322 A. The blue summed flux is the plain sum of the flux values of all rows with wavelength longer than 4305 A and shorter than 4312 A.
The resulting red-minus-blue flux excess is 22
